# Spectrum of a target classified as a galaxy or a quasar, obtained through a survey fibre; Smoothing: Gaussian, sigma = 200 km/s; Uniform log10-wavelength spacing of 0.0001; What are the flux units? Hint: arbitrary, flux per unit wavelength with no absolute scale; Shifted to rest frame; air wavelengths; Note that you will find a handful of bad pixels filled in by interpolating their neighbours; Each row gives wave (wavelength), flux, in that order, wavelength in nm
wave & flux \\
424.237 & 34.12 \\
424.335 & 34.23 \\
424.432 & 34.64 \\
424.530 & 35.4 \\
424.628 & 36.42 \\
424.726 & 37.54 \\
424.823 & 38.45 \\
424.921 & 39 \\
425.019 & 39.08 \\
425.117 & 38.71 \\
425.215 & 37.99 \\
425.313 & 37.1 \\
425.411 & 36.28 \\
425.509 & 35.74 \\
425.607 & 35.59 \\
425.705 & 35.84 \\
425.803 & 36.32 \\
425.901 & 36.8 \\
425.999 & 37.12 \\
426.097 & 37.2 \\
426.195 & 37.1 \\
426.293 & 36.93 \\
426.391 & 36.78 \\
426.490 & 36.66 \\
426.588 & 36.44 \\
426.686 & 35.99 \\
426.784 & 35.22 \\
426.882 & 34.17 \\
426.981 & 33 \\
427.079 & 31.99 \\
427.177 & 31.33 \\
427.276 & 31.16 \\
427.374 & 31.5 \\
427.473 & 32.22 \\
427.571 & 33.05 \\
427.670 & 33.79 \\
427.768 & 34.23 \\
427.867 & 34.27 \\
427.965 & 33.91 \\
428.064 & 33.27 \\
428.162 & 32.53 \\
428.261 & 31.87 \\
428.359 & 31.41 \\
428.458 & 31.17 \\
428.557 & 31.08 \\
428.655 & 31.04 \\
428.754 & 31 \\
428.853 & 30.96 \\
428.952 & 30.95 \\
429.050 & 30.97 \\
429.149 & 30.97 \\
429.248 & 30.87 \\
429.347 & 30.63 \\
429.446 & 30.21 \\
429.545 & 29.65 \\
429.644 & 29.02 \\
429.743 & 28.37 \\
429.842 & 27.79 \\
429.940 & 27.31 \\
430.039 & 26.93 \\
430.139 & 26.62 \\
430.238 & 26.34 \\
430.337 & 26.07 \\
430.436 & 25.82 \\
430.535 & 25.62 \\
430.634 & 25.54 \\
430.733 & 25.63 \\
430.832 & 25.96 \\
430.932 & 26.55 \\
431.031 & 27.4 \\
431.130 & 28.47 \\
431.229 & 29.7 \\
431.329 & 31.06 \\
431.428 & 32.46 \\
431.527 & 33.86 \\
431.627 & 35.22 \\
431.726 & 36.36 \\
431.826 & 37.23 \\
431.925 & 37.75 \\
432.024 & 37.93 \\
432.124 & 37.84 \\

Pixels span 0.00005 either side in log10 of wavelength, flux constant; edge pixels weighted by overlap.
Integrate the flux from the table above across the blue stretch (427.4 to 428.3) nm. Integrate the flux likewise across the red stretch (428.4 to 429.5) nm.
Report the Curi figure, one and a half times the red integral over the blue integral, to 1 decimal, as 1.7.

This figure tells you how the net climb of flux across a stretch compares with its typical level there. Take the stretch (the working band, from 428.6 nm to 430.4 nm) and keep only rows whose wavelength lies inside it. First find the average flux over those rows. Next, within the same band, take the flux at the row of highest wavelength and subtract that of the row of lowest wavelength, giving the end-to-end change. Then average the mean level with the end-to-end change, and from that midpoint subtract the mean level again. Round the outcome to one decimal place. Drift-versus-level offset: -17.1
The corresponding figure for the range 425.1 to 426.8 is -20.1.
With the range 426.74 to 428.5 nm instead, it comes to -18.4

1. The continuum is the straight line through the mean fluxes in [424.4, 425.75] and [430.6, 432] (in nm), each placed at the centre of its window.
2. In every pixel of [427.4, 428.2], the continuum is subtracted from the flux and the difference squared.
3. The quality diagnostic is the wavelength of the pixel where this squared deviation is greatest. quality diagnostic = 427.473 nm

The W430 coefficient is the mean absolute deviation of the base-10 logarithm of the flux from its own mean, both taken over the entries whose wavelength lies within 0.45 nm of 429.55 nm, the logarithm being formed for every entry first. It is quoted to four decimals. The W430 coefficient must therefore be 0.0172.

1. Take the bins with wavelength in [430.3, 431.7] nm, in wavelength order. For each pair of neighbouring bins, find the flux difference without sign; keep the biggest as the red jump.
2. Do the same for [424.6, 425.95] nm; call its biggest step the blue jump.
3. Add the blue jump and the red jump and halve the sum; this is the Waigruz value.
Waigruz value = 1.26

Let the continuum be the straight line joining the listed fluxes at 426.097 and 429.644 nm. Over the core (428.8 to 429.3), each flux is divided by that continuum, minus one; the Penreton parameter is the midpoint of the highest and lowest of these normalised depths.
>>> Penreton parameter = 0.018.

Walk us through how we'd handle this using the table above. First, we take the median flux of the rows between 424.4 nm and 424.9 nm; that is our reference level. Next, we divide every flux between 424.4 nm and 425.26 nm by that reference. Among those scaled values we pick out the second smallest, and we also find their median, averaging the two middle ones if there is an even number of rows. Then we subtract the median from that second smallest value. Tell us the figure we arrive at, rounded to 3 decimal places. -0.071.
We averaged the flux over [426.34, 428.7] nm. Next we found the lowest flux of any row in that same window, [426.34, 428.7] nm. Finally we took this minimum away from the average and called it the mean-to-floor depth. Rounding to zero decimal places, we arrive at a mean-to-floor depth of 2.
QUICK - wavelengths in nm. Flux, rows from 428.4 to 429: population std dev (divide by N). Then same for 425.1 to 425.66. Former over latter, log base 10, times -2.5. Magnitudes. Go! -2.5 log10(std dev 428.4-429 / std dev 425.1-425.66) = 3.0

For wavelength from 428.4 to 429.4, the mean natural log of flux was 3.43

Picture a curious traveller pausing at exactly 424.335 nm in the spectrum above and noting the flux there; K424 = 34.23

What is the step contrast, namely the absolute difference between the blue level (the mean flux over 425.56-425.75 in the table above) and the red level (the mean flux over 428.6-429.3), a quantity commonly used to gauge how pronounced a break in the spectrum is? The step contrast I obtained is 4.7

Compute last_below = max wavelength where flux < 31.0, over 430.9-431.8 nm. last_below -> 431.229 nm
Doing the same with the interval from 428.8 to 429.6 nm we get 429.545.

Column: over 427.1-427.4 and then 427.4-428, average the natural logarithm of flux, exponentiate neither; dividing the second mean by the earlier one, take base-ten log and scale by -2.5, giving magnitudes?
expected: -0.02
